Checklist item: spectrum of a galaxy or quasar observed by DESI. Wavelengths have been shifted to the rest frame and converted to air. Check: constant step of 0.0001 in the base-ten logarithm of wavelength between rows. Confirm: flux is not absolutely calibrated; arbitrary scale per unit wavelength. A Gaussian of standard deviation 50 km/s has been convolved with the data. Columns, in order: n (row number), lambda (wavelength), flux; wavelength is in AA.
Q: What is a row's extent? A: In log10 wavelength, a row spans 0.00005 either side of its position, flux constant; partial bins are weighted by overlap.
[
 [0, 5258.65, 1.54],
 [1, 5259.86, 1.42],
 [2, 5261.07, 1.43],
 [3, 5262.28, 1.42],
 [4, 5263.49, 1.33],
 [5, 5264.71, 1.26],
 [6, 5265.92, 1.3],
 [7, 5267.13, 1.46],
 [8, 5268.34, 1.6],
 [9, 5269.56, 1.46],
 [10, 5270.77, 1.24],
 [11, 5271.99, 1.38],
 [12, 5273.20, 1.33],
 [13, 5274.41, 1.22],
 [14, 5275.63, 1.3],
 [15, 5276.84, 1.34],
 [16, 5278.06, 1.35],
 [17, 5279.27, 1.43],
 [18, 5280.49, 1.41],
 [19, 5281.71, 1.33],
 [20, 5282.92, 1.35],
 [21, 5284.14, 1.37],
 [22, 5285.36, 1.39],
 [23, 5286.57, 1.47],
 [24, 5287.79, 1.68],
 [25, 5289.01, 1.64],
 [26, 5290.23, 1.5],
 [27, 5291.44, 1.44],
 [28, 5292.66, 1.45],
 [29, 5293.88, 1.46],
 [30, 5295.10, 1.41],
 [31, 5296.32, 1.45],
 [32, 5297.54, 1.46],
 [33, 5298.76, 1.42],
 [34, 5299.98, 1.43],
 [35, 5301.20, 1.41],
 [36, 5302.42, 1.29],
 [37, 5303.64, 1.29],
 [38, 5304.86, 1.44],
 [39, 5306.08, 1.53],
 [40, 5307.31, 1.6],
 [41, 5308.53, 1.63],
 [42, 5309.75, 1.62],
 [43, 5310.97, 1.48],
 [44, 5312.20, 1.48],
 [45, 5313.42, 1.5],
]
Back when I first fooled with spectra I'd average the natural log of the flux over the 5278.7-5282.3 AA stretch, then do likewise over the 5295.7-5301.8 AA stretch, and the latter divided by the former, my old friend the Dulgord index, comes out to 1.1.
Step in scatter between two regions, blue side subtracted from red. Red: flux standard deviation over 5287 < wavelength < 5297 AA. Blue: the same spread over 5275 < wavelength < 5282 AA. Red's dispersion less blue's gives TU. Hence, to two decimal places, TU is 0.05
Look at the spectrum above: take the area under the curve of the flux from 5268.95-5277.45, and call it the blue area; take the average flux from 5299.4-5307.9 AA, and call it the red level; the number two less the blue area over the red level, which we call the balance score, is -5.89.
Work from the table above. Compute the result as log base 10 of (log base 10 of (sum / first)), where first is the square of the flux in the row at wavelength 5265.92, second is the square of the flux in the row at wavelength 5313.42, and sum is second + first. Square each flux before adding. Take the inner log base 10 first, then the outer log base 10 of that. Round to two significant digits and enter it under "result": -0.43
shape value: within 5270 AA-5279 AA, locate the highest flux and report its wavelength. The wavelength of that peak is 5271.99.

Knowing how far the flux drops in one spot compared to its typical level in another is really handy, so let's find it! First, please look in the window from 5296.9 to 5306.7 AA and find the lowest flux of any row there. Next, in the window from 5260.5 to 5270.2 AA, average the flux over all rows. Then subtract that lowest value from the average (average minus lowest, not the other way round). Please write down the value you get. 0.12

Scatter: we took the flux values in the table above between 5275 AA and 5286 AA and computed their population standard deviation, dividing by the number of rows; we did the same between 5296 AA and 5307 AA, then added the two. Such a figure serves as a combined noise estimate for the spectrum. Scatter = 0.112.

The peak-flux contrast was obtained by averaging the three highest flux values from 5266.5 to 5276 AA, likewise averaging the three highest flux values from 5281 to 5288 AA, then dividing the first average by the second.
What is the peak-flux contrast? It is 1.00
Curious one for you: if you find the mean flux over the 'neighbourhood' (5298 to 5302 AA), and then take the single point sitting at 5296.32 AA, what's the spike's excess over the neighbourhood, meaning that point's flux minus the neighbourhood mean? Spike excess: 0.03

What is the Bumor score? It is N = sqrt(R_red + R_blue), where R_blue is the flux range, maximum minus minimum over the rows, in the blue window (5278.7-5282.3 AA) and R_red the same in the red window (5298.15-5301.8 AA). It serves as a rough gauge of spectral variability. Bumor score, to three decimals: 0.346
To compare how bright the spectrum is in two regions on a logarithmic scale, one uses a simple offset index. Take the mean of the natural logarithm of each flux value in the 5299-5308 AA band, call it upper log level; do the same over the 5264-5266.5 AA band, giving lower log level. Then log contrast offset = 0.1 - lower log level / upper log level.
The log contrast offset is -0.60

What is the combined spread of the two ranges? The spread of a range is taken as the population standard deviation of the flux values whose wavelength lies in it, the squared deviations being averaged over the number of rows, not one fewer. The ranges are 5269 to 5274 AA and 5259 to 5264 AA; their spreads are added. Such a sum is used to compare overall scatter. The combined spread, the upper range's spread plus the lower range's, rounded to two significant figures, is 0.12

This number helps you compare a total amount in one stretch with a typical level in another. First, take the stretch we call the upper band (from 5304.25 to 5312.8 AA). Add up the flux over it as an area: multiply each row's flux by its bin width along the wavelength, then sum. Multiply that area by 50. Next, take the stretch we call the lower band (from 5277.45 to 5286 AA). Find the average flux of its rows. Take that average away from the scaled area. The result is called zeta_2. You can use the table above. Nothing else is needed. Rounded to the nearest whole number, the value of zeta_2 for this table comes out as 657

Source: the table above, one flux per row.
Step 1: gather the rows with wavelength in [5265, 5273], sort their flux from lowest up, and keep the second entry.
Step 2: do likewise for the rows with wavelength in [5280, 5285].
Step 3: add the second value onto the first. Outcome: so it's 2.65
